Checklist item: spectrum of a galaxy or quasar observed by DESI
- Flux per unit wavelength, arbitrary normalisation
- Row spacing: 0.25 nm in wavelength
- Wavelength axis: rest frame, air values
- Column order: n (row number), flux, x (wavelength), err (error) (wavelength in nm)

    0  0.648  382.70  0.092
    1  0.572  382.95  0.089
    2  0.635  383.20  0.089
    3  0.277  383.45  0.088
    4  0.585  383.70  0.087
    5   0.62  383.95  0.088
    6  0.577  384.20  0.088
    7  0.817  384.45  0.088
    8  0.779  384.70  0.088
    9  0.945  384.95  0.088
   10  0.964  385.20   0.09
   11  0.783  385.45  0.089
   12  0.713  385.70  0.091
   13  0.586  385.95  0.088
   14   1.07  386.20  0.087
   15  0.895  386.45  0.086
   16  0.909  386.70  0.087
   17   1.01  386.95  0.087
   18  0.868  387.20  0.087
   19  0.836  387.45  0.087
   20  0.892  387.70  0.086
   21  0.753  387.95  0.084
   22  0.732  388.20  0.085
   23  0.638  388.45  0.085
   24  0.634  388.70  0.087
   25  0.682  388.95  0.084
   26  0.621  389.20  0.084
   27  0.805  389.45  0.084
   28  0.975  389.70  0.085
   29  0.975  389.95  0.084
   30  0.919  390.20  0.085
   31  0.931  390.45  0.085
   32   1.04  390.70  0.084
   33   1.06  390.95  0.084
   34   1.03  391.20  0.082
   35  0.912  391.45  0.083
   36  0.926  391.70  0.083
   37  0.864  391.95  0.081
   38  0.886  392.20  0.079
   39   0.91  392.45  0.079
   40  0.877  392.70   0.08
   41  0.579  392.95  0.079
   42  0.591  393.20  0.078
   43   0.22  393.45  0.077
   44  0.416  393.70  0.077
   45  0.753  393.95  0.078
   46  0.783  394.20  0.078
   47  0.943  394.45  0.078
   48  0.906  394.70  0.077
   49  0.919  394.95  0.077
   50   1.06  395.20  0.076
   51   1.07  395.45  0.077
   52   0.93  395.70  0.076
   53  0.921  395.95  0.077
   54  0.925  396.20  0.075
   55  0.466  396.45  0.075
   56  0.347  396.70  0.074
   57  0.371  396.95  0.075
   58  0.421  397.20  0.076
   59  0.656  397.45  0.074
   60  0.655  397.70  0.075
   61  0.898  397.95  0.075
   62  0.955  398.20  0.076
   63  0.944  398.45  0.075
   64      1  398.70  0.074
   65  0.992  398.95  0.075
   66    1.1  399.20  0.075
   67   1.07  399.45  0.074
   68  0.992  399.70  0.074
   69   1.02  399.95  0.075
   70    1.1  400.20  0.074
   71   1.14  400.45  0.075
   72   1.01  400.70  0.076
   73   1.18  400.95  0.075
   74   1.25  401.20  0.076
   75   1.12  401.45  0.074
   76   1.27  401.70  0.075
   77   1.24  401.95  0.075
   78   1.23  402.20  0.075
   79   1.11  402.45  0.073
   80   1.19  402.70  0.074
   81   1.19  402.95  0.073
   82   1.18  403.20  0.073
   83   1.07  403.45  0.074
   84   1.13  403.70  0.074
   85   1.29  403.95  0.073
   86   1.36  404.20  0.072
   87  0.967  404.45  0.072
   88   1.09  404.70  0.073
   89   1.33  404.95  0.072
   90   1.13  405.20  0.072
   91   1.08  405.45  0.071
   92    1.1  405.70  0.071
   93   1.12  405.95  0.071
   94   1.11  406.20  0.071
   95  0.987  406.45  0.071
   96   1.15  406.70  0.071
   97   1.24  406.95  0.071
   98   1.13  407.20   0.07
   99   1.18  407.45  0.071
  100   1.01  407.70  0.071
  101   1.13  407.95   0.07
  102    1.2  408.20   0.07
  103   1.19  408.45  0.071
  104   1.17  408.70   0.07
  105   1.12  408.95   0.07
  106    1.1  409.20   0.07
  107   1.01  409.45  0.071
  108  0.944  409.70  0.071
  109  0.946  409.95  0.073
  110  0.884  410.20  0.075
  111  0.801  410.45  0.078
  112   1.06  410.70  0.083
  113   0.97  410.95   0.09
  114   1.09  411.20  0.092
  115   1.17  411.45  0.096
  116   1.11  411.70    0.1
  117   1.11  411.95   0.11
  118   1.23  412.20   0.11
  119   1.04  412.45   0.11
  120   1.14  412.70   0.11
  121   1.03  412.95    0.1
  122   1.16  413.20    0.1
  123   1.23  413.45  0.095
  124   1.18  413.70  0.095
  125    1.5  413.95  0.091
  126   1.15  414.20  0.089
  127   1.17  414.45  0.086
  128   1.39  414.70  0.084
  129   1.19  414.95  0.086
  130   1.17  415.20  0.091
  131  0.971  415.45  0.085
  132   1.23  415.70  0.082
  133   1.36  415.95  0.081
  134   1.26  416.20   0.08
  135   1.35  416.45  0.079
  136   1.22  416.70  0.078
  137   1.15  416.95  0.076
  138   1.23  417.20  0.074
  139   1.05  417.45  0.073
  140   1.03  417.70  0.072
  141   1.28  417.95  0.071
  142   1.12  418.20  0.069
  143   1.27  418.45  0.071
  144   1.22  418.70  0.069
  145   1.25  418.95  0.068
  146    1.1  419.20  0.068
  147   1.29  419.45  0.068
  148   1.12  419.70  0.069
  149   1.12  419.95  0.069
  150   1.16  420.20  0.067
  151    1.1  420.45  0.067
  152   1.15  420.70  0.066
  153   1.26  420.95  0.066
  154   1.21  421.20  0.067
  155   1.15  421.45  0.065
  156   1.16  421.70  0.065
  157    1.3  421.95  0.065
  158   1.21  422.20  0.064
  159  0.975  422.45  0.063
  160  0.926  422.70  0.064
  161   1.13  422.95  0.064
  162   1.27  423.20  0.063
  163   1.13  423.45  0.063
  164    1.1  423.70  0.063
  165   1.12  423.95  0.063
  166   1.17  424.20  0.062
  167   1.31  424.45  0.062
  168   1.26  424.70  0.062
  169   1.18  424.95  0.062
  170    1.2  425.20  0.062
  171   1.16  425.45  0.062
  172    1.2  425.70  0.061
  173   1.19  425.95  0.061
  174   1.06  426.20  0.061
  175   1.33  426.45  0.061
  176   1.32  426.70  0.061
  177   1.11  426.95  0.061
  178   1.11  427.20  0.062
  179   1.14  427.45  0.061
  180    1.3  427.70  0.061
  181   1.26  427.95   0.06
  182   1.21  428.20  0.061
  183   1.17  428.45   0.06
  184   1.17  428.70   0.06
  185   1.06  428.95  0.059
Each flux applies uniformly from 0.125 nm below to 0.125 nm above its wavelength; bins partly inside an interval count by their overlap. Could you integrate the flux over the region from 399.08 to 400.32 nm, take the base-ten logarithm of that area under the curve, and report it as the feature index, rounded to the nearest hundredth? 0.12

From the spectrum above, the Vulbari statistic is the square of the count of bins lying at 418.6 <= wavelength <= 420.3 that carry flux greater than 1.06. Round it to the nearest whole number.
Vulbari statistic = 49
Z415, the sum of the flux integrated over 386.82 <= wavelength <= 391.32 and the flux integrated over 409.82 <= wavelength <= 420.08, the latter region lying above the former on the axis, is 16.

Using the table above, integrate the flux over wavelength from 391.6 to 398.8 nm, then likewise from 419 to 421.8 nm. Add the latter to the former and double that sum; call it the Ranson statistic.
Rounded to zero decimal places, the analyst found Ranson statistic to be 18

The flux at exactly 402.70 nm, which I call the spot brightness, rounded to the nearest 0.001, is 1.190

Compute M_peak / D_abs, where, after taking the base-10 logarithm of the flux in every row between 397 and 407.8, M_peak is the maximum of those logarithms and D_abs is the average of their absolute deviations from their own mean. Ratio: 2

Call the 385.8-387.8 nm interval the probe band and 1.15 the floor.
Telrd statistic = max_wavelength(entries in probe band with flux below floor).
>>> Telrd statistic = 387.70 nm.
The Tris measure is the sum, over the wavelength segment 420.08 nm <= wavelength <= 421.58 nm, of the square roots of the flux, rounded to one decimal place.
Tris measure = 6.5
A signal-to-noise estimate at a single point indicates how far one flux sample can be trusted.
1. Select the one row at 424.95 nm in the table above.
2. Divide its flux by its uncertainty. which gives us 19.0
